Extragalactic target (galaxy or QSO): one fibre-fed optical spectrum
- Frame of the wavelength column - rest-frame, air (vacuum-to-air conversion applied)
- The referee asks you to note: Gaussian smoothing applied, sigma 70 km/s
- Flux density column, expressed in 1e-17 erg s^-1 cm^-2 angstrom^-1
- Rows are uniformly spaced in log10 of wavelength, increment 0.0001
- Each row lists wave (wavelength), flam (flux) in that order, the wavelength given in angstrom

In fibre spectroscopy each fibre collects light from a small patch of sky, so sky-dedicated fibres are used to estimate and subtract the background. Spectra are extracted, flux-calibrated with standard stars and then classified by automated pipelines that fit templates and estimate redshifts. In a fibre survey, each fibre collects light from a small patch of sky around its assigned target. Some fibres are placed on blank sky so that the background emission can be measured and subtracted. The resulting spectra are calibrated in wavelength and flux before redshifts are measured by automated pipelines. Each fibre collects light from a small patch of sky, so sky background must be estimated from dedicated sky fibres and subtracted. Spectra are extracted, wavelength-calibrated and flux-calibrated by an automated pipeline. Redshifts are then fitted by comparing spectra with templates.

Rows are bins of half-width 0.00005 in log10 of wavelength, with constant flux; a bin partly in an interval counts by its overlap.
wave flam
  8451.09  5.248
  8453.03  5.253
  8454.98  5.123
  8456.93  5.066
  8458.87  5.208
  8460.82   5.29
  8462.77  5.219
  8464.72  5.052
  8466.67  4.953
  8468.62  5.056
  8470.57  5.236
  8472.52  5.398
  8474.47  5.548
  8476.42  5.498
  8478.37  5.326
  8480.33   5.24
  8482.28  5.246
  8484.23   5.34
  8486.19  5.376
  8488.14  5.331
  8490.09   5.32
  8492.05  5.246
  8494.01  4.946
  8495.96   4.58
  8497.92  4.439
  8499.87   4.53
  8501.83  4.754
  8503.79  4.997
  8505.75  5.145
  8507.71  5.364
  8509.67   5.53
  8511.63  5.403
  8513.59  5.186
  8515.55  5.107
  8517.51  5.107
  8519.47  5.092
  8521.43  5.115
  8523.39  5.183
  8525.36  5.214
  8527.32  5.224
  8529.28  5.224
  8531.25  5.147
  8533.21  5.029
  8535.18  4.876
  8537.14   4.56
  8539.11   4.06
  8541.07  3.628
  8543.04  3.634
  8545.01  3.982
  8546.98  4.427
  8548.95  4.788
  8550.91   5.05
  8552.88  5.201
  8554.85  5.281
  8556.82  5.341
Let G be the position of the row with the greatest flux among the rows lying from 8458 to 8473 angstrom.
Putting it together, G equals 8472.52 angstrom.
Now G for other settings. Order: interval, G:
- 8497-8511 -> 8509.67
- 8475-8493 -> 8476.42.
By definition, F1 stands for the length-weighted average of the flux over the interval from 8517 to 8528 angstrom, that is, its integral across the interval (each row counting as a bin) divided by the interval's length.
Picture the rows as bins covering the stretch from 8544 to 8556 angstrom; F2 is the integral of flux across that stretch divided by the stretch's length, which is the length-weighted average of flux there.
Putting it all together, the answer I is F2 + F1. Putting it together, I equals 10.0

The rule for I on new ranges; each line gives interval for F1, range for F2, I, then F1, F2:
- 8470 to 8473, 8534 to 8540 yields 9.8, 5.3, 4.52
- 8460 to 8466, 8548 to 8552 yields 10.1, 5.2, 4.94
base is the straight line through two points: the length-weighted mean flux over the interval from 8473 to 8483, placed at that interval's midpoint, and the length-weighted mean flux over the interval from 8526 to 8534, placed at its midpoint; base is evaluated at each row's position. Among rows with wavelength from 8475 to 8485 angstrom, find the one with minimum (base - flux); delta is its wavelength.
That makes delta 8476.42 angstrom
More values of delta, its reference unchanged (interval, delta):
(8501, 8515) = 8509.67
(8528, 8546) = 8529.28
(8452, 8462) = 8460.82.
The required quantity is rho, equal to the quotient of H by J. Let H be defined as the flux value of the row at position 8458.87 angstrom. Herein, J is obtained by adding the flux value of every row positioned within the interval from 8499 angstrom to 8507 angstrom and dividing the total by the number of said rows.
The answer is 1.07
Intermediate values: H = 5.208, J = 4.86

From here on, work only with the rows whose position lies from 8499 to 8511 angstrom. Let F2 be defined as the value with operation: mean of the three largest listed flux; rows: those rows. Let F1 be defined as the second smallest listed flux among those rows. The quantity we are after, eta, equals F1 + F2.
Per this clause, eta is 10.1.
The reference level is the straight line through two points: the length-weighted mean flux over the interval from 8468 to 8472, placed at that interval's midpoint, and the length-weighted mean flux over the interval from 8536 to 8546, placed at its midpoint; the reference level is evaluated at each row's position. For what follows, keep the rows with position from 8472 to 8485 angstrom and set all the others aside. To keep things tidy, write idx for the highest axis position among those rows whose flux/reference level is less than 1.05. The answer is 8480.33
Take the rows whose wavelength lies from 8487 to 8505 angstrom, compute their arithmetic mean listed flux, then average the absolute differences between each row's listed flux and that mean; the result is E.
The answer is 0.29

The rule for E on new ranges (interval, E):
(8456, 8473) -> 0.12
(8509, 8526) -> 0.11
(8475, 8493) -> 0.05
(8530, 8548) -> 0.48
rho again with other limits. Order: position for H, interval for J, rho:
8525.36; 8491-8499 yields 1.09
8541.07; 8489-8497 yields 0.72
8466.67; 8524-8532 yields 0.95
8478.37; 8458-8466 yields 1.03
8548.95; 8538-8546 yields 1.25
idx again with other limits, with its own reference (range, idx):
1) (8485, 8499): 8497.92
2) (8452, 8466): 8464.72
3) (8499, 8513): 8501.83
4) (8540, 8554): 8545.01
